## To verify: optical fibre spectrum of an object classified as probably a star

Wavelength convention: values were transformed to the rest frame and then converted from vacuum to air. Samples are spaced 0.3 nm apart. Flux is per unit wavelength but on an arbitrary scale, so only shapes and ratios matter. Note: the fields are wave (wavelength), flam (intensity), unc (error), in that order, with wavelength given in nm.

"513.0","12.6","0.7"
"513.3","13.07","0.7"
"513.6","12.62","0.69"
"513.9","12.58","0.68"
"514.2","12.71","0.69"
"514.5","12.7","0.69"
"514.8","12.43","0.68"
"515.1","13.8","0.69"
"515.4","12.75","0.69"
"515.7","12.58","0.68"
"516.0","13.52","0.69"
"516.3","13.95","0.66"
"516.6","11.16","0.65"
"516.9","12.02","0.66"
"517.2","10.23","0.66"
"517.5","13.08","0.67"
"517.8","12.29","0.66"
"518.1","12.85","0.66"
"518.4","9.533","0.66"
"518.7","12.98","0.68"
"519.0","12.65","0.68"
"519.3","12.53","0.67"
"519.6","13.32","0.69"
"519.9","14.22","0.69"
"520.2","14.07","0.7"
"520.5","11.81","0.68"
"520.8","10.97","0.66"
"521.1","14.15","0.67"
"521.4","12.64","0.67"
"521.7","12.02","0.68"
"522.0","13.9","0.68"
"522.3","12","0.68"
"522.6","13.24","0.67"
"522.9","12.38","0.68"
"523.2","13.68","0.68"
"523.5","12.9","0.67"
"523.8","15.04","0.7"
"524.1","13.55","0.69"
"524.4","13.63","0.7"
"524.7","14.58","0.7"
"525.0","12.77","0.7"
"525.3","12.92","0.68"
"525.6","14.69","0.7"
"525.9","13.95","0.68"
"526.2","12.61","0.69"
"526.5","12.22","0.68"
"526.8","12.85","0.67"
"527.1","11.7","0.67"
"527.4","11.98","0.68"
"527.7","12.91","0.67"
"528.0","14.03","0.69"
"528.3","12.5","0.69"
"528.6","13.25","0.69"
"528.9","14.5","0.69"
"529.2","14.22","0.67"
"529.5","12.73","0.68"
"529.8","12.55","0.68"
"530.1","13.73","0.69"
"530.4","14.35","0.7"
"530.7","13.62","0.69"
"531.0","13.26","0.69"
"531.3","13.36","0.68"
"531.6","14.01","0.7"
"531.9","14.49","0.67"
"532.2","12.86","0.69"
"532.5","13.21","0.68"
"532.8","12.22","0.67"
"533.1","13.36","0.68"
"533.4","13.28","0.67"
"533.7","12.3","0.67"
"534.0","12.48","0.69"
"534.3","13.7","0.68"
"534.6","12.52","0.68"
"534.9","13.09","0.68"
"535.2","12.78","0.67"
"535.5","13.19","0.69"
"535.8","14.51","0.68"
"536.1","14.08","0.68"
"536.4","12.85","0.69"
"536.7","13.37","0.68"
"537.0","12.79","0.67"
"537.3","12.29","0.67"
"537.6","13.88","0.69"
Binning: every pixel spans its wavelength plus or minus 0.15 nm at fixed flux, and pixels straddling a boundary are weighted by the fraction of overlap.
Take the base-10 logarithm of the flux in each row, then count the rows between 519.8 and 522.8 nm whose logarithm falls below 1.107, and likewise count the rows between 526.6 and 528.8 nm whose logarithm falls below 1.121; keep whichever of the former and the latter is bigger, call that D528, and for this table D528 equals 5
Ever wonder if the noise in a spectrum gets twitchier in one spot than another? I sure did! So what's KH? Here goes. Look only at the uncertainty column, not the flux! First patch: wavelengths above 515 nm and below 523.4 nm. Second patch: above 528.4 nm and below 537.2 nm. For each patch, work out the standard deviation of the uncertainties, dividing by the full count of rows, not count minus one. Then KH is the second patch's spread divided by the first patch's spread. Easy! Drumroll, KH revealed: 0.72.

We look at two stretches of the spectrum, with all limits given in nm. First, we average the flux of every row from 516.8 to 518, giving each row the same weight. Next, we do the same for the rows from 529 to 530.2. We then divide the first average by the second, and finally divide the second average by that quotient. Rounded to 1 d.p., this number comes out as 14.9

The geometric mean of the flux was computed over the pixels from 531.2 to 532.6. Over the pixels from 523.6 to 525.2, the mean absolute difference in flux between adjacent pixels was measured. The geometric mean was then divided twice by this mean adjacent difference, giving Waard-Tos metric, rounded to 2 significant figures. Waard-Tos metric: 12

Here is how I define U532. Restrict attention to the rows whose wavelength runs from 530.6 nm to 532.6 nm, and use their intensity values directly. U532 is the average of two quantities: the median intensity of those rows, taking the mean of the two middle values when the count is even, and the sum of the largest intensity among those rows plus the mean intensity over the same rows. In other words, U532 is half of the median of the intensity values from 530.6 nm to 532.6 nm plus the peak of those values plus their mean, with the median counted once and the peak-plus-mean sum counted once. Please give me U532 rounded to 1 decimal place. 20.7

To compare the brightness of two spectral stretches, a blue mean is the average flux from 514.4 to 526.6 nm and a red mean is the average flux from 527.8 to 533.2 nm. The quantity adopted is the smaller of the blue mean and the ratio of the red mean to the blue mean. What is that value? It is 1.044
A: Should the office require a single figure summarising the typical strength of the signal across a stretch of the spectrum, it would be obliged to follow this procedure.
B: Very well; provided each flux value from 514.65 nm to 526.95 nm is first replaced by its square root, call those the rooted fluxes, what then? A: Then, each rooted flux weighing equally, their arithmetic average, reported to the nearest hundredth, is 3.59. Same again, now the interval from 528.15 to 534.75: 3.65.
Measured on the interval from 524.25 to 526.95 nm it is 3.65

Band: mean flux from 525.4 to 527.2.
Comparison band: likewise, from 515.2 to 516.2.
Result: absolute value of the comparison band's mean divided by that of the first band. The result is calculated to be 1.00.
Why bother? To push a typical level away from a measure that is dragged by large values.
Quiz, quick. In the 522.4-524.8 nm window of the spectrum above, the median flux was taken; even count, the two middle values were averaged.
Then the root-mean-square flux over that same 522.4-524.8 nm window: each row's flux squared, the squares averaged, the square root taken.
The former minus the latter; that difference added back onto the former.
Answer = 13.5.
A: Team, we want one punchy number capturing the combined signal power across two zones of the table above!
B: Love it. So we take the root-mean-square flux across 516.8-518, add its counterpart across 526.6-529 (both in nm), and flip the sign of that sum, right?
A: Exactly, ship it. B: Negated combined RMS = -24.9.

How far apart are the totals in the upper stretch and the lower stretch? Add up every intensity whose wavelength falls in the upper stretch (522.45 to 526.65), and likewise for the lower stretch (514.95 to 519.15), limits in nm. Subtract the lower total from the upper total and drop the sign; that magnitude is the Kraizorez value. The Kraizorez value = 14.8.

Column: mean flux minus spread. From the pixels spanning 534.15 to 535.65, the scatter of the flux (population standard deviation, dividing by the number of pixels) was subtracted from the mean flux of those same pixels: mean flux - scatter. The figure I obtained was 12.7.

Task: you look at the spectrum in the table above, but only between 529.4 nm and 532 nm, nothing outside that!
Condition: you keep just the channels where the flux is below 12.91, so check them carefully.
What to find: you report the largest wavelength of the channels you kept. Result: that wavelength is 529.8 nm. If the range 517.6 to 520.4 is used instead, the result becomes 519.3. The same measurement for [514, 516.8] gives 516.6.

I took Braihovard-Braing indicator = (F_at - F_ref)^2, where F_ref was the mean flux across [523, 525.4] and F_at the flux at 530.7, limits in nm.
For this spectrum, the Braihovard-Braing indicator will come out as 0.00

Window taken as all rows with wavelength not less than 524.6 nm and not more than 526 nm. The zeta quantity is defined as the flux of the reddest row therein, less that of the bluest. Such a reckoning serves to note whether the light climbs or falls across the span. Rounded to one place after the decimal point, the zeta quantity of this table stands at -0.6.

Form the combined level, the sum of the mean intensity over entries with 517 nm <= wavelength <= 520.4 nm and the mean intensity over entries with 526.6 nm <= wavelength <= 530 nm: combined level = 25.5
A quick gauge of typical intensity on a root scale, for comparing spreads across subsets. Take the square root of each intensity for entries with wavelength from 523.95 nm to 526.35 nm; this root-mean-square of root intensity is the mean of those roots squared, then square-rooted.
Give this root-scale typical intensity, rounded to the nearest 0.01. 3.69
